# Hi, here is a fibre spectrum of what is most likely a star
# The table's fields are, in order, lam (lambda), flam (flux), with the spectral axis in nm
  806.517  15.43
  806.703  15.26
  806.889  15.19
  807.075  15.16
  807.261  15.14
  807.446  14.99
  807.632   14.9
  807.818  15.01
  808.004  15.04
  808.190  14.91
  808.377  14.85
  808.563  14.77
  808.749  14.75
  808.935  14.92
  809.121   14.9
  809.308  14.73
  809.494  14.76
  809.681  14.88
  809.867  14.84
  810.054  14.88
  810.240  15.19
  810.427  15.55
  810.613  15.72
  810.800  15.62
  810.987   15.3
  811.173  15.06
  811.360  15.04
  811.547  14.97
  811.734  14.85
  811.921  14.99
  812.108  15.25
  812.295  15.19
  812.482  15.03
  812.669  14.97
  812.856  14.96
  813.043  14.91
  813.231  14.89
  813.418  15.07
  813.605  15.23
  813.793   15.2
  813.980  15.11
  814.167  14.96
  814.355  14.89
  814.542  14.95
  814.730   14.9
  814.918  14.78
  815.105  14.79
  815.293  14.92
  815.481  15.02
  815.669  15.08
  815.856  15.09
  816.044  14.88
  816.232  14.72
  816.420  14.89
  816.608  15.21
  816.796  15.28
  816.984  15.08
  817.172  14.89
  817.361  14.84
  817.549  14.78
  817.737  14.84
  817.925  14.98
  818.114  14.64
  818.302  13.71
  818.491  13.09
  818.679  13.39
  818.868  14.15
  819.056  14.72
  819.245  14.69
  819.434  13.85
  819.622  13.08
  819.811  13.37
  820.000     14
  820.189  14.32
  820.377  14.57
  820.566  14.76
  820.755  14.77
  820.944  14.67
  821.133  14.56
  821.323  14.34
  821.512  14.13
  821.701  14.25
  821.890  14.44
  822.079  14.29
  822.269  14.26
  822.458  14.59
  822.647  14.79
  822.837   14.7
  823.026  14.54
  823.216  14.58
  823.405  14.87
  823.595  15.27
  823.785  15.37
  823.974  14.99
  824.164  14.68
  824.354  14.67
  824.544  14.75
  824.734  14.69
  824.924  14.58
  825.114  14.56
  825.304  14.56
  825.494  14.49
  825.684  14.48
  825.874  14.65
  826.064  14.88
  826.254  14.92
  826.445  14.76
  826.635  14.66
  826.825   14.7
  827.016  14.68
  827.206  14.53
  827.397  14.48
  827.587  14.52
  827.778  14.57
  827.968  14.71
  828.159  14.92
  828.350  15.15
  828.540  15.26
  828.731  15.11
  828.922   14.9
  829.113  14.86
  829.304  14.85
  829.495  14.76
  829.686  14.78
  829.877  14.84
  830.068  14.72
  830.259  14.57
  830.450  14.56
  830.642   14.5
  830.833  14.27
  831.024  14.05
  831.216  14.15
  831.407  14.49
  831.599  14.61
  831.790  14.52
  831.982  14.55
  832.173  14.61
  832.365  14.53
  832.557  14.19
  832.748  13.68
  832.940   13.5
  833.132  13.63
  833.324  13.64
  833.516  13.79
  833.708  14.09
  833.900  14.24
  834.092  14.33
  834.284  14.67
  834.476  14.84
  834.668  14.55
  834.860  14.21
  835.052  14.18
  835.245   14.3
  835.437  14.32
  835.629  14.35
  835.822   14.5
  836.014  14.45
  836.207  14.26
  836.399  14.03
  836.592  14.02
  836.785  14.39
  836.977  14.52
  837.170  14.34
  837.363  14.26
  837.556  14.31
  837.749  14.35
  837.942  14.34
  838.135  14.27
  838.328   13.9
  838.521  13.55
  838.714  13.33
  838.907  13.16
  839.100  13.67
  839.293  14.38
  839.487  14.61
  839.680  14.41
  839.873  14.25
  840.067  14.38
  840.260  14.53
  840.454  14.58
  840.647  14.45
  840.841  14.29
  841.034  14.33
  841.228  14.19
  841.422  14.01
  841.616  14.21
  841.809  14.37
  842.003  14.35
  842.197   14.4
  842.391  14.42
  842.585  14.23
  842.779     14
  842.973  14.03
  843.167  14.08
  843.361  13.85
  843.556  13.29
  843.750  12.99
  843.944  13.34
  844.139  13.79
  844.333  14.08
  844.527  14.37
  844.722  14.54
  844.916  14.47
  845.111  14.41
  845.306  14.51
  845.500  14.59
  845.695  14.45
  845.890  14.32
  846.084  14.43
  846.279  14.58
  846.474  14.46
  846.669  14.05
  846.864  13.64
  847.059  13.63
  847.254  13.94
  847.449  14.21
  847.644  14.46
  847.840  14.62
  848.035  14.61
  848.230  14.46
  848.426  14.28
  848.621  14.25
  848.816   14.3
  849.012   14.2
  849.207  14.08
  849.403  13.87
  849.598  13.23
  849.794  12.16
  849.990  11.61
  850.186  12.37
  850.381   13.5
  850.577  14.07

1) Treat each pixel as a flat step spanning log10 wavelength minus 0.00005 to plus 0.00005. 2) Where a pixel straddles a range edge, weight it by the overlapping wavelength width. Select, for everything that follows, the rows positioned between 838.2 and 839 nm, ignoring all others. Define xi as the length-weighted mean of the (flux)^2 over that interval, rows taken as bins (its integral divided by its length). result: 183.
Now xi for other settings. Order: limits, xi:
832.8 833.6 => 186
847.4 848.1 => 210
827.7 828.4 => 220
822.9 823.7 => 220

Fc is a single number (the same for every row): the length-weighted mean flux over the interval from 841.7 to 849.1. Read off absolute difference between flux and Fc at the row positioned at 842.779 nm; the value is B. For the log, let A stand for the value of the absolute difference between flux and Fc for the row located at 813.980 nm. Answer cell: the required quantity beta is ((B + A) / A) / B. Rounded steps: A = 0.92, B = 0.19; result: 6.5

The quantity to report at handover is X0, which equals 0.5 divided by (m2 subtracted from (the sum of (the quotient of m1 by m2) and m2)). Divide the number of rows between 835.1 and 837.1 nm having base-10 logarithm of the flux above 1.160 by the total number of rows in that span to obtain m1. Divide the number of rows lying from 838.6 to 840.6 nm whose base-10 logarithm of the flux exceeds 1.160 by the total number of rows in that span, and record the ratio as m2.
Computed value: 0.75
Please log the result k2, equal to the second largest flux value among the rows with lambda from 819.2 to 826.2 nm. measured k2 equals 15.27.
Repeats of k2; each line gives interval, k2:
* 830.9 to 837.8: 14.67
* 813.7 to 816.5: 15.11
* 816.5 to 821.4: 15.21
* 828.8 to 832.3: 14.86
